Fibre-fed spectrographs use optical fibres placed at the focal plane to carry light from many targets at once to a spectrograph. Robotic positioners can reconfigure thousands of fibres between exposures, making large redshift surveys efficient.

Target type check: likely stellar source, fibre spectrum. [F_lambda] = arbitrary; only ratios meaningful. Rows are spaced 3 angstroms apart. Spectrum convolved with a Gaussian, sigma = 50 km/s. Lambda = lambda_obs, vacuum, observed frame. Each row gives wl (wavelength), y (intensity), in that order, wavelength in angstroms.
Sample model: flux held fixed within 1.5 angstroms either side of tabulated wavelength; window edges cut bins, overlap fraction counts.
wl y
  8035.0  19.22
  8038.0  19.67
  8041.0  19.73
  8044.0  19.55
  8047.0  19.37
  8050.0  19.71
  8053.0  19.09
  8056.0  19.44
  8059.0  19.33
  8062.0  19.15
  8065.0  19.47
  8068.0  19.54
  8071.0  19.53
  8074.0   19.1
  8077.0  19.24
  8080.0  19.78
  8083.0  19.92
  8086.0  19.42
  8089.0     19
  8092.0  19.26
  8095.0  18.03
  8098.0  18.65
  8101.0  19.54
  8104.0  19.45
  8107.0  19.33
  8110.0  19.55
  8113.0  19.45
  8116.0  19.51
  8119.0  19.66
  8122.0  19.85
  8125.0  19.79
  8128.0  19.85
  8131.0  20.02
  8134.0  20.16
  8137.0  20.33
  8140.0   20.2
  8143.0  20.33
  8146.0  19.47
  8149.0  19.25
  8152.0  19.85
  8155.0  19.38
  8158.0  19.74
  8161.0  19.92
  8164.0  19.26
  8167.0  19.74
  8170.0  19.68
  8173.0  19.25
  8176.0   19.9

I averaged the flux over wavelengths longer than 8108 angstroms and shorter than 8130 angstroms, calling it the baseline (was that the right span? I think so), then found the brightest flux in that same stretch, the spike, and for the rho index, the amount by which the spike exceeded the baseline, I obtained 0.18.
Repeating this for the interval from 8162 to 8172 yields 0.18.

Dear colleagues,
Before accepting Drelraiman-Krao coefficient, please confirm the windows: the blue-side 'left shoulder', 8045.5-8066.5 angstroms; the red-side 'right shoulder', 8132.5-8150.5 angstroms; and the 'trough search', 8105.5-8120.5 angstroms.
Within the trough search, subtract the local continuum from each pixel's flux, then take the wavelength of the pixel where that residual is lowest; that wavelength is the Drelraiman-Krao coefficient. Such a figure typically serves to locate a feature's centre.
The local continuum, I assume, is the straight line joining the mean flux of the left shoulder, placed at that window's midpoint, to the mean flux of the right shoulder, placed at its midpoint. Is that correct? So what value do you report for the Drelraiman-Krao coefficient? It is 8107.0 angstroms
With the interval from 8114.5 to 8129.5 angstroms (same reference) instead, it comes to 8116.0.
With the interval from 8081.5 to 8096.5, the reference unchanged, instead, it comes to 8095.0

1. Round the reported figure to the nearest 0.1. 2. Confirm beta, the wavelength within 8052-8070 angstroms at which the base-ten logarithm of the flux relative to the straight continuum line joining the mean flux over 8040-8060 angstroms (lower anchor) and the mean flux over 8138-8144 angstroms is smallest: 8062.0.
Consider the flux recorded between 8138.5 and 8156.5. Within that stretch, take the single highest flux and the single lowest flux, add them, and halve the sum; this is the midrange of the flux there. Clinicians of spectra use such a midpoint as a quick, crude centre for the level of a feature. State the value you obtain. 19.8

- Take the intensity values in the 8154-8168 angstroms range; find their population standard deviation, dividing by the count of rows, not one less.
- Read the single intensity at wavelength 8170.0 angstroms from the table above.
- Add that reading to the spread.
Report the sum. 19.9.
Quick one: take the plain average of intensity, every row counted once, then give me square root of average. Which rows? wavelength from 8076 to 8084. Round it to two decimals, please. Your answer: 4.43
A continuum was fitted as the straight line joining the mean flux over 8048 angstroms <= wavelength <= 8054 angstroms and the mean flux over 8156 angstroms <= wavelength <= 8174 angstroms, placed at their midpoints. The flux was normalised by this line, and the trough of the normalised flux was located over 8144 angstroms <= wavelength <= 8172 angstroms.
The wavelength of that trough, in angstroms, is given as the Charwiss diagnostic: 8164.0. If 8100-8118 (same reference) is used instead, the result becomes 8107.0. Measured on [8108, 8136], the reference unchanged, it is 8113.0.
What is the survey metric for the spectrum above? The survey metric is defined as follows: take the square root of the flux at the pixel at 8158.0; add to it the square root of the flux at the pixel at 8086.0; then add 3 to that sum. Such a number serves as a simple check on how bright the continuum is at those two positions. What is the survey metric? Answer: 11.8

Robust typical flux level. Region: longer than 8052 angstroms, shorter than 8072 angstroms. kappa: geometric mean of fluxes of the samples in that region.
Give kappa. 19.4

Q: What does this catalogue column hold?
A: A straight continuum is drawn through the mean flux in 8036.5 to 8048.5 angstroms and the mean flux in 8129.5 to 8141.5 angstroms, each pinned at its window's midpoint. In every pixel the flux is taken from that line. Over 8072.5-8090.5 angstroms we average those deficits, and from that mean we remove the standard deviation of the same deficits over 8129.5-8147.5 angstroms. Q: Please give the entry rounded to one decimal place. 0.1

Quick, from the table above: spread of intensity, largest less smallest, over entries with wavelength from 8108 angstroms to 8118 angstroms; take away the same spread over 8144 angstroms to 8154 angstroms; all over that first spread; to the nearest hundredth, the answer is -5.00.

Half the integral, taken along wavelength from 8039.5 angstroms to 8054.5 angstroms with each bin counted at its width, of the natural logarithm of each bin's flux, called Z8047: 22.3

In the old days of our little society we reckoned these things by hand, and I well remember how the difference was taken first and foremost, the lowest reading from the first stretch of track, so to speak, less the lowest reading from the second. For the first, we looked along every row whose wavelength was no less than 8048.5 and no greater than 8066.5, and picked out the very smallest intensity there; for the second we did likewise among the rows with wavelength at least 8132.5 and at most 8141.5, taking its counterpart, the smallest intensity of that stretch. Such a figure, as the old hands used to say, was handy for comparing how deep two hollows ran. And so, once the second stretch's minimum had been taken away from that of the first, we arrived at -1.1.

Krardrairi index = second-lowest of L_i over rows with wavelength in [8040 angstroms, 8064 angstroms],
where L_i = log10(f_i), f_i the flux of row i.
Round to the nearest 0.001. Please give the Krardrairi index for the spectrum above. 1.282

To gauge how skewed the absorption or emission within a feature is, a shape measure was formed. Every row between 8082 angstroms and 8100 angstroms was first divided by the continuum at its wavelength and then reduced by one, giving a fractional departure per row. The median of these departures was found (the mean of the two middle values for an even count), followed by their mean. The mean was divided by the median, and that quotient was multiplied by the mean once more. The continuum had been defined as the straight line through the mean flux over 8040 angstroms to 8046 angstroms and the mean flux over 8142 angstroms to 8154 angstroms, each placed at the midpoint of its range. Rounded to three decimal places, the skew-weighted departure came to -0.037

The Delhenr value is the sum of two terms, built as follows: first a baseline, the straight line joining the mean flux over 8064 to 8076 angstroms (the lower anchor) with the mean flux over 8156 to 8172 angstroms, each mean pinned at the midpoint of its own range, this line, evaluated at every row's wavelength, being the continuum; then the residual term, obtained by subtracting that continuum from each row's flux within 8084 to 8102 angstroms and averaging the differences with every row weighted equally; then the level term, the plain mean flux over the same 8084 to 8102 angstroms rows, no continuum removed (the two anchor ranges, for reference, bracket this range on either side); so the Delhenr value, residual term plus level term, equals 18.5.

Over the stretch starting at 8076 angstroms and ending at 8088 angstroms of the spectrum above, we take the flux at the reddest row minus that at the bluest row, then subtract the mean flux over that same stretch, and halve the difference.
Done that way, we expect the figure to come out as -9.7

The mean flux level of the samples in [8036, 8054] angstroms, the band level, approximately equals 19.52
